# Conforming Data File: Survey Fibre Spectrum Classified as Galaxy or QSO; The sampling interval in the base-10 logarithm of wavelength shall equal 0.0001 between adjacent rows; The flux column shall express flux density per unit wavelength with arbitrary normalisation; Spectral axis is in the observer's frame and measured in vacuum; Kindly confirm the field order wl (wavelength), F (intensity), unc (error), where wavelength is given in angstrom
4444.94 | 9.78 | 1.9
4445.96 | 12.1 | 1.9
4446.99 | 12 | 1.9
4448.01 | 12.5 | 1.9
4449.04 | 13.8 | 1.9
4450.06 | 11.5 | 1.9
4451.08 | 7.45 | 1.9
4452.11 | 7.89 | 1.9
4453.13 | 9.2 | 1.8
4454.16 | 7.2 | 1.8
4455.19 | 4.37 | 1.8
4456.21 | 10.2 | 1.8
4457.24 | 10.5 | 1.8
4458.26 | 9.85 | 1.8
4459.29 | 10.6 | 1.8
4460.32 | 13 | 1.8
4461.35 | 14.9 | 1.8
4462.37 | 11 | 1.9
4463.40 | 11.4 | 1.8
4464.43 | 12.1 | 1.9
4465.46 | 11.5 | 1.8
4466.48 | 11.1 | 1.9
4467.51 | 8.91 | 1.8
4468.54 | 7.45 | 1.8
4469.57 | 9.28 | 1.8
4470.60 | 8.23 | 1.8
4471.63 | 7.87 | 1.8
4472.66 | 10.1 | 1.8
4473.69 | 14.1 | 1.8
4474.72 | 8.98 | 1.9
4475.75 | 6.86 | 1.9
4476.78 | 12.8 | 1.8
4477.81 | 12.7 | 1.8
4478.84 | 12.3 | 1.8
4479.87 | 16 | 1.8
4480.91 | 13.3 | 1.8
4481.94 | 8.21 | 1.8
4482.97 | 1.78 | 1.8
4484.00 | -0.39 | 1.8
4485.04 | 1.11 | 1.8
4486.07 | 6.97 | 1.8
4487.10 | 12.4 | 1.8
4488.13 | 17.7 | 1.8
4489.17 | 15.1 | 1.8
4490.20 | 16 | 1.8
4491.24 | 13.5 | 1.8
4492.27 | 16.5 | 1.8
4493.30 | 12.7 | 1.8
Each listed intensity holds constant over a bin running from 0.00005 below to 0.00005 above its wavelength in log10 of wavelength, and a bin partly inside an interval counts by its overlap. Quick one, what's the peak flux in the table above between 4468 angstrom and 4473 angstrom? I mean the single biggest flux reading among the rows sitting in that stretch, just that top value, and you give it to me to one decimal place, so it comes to 10.1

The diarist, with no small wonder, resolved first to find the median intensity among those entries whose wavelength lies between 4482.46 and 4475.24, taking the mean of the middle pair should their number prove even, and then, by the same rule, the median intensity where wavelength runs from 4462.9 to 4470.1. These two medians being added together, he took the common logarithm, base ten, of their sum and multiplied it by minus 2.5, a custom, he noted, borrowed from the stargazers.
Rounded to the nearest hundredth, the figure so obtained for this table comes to -3.44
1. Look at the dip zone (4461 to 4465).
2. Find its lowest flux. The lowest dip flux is 11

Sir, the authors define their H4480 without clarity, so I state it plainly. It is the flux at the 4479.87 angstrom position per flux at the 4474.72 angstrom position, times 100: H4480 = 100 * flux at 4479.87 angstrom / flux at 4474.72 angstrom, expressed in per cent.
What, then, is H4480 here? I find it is 178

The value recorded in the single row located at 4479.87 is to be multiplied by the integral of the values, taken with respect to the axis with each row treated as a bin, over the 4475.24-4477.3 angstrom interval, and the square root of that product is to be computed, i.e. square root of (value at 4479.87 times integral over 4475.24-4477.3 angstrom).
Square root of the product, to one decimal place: 18.0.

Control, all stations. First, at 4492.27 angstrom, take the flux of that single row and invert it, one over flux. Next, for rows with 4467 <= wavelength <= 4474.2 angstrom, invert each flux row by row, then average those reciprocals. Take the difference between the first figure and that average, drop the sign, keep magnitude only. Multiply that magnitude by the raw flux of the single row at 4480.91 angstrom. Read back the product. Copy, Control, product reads 0.66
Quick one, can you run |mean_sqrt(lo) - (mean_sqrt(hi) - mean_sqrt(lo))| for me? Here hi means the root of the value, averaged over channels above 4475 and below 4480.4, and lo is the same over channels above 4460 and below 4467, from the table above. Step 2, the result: 3.5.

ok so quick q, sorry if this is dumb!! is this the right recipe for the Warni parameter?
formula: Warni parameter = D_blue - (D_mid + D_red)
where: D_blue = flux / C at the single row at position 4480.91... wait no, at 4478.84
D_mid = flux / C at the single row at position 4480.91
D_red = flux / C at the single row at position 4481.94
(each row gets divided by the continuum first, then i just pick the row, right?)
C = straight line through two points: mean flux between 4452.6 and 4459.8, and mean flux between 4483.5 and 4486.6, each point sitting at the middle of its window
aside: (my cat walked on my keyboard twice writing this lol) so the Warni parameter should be -3.2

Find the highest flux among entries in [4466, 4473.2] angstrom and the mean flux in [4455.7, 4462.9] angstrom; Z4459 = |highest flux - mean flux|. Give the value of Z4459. 0.3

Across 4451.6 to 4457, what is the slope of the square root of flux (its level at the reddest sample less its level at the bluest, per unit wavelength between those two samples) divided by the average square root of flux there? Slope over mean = 0.034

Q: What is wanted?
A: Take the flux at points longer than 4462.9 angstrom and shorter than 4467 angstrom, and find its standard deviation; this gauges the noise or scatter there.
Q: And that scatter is 0.4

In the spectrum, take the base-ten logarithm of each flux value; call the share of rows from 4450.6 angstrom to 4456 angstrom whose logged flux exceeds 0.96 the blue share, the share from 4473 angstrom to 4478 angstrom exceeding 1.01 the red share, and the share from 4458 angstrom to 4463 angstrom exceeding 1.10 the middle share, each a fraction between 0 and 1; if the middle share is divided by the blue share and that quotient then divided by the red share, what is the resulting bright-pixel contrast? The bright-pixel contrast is 3.3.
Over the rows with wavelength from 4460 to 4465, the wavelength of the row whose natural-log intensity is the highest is 4461.35 angstrom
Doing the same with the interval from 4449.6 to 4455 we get 4450.06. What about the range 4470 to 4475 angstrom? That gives 4473.69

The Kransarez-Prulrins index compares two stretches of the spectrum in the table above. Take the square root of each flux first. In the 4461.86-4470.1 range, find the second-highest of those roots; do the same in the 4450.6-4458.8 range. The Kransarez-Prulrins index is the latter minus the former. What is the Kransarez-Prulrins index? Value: -0.20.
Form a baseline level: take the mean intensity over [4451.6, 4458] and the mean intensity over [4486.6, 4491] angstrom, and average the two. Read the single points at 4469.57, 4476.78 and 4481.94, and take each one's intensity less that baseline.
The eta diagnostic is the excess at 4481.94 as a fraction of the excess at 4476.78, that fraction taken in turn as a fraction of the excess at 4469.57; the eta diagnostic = 1.4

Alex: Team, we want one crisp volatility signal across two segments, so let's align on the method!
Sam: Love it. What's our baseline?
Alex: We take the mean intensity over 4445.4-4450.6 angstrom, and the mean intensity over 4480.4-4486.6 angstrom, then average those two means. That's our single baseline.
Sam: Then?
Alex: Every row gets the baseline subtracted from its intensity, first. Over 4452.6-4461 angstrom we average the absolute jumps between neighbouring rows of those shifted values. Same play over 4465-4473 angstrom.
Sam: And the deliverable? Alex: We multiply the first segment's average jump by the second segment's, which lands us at 2.9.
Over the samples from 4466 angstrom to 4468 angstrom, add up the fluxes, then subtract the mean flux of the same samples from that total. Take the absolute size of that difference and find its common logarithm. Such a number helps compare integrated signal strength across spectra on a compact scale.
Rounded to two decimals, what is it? 1.00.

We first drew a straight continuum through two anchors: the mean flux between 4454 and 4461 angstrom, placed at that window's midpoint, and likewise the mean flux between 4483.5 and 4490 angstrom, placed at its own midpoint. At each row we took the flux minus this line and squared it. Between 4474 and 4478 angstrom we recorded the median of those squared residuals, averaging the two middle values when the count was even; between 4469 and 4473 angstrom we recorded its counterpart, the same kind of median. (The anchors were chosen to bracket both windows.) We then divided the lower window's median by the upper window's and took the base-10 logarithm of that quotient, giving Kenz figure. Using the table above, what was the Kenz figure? -1.0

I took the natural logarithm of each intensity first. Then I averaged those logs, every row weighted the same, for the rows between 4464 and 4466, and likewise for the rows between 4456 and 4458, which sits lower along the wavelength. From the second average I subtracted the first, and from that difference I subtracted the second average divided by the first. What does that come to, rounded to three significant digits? -1.08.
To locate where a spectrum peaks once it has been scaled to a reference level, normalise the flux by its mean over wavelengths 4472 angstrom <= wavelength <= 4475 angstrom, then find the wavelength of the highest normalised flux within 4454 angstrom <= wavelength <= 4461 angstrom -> 4460.32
